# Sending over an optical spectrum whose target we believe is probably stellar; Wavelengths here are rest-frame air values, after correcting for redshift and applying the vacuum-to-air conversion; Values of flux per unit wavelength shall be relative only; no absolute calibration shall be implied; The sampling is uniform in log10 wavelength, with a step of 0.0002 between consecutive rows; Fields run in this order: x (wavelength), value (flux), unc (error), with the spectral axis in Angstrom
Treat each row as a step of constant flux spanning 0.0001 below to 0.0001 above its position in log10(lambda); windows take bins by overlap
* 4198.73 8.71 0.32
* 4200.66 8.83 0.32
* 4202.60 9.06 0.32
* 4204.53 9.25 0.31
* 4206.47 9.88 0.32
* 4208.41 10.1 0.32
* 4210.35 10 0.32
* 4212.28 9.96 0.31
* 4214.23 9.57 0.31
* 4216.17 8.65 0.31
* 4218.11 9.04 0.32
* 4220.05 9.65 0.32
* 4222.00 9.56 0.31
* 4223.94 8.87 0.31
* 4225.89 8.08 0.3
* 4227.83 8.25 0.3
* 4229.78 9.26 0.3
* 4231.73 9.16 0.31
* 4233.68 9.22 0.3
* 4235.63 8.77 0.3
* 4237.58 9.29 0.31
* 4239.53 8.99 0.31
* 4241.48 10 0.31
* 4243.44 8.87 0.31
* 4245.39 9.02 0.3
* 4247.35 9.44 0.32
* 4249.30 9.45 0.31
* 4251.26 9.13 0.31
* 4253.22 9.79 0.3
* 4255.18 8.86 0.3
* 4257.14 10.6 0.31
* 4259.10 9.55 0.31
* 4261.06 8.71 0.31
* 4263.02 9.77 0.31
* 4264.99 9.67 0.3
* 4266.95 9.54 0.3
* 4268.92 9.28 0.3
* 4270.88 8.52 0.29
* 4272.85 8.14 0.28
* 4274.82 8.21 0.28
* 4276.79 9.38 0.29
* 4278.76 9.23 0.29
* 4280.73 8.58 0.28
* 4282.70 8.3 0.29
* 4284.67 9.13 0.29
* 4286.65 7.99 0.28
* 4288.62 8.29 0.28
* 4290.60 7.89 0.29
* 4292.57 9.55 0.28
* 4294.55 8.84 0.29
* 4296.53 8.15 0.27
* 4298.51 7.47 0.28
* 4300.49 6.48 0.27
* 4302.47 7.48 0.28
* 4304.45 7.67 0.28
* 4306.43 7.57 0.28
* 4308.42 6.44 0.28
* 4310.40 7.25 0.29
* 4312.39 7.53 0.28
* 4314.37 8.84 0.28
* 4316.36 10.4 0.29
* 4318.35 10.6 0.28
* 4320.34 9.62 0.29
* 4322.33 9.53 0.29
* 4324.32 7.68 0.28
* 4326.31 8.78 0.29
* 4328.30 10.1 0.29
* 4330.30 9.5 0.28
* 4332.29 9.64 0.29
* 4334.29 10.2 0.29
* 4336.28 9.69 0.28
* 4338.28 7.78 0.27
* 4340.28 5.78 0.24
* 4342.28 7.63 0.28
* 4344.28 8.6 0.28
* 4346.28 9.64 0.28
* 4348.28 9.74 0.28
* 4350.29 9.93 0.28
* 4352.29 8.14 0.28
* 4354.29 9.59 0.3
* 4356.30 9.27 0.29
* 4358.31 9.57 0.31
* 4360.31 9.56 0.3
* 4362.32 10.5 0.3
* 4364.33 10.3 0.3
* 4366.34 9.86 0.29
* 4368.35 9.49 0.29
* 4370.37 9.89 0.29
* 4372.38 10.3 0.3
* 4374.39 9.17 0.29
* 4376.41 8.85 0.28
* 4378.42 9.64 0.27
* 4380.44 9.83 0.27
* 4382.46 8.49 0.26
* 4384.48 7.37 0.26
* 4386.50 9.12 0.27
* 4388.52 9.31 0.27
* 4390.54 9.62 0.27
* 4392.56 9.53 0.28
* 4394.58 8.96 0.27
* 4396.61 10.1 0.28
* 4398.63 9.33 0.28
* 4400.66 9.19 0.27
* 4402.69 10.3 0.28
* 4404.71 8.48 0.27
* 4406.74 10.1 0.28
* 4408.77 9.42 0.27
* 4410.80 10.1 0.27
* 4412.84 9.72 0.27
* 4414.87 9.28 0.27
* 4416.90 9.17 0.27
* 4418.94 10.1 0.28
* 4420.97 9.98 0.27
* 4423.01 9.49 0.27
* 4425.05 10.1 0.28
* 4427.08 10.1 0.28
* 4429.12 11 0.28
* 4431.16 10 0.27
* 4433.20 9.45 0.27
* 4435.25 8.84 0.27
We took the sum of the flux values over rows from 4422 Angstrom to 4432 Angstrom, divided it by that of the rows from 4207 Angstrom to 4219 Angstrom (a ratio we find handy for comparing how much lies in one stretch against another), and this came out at 0.88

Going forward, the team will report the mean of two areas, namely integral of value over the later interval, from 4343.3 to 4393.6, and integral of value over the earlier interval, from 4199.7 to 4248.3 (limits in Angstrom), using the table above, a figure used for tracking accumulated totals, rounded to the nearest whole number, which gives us 461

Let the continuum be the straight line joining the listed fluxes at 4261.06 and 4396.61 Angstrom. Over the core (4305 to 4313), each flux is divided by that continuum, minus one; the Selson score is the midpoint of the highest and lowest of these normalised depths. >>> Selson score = -0.24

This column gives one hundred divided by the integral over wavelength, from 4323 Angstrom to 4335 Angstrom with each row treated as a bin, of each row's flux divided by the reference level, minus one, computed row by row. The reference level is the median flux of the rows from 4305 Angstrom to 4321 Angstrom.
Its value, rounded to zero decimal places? 62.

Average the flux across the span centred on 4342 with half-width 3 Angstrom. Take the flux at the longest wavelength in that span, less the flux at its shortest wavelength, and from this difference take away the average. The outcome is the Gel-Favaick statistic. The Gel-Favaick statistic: -4.5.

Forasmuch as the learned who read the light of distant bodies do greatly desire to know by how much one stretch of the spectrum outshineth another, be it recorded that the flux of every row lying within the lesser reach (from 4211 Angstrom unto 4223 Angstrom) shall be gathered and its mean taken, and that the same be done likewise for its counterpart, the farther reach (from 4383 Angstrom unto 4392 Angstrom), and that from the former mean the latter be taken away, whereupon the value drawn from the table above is 0.6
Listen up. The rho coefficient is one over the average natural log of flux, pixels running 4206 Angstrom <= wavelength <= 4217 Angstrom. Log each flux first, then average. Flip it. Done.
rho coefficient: 0.441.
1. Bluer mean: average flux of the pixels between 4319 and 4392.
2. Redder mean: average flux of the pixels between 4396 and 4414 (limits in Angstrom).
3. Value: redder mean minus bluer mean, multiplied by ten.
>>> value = 4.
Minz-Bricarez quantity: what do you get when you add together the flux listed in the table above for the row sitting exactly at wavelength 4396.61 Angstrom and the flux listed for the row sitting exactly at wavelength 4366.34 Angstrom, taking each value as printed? 20.0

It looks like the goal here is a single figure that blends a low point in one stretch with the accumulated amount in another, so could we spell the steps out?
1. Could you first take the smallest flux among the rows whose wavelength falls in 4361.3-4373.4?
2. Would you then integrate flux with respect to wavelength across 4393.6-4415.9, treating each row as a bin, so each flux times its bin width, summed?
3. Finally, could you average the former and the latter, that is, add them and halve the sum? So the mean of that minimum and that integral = 111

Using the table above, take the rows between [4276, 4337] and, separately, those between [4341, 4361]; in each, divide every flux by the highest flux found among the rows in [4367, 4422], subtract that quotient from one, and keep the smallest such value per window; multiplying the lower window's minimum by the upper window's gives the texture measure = -0.0010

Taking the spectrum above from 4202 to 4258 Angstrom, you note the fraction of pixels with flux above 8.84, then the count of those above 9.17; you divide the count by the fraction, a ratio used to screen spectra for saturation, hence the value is 18.6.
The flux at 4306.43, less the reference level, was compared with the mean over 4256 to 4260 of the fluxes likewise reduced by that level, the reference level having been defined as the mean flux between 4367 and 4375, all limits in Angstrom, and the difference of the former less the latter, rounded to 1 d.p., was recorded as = -2.5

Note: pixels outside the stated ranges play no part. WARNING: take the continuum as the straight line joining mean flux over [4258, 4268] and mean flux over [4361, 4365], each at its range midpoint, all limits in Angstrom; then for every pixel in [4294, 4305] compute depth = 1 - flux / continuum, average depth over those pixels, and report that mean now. 0.22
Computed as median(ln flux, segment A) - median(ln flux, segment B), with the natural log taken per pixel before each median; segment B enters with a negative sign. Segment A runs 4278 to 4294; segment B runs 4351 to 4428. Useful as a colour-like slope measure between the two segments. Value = -0.13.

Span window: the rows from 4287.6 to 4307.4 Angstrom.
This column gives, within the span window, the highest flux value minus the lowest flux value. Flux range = 3.07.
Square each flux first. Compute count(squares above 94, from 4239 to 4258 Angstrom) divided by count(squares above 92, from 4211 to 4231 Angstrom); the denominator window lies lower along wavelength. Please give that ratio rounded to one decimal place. 1.5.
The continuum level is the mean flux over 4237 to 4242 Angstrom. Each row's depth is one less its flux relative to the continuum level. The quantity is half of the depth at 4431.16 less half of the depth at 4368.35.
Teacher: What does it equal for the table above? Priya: -0.027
